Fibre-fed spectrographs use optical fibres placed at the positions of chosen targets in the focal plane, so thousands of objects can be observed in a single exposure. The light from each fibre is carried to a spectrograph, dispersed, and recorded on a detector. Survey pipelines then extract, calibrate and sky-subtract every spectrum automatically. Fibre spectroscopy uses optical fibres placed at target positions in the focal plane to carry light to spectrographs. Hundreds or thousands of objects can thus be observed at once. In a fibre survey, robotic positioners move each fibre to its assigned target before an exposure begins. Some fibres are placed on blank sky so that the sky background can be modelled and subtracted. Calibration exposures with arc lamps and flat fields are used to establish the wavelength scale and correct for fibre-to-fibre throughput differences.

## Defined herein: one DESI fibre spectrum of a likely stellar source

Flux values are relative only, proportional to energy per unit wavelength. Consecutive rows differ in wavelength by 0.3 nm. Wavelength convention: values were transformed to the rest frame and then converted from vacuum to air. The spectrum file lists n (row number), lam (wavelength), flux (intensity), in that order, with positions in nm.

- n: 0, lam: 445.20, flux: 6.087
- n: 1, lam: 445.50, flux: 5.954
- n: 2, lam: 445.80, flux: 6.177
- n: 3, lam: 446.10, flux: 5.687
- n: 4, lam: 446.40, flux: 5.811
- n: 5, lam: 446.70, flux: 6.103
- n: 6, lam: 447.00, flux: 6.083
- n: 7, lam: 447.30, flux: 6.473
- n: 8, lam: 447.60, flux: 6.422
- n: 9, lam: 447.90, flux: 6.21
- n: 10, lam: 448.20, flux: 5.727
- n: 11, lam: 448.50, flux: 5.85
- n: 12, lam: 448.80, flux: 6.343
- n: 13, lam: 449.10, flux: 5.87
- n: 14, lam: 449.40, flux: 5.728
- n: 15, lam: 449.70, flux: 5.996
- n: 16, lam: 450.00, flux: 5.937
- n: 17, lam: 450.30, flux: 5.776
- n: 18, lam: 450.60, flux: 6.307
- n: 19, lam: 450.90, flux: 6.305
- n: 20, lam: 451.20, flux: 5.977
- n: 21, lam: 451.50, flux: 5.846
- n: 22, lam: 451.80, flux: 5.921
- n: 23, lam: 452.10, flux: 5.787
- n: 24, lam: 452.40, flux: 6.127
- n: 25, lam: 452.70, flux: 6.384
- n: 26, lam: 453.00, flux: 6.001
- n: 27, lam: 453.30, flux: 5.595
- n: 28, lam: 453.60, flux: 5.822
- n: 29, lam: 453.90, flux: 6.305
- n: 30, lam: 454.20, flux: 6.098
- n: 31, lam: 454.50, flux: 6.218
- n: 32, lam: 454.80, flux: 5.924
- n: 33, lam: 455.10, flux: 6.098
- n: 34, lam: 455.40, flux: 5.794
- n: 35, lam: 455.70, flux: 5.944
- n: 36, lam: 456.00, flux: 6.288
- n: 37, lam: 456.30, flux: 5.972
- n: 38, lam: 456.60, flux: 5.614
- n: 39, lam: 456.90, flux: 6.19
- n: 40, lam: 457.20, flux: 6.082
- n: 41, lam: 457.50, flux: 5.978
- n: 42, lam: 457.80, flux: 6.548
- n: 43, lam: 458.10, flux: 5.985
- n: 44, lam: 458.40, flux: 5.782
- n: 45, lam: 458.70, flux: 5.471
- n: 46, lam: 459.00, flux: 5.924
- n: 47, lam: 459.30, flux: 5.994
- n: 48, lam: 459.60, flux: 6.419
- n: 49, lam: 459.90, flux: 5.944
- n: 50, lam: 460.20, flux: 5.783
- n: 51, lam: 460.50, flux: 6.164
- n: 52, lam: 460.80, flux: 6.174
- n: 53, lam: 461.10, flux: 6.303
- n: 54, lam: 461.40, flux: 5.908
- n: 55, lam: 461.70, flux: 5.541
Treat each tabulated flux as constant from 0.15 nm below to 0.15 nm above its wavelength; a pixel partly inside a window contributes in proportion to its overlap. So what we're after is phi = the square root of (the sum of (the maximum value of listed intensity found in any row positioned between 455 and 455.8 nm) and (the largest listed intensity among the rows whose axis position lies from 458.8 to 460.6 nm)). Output 3.54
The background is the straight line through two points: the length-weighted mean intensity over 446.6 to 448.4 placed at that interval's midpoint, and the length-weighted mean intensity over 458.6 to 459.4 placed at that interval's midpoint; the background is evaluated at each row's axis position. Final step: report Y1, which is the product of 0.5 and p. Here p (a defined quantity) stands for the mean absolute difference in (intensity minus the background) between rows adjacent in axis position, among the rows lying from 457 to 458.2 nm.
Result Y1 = 0.205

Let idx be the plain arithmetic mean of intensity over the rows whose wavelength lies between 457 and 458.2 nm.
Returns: 6.15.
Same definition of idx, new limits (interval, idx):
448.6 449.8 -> 5.98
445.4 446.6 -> 5.91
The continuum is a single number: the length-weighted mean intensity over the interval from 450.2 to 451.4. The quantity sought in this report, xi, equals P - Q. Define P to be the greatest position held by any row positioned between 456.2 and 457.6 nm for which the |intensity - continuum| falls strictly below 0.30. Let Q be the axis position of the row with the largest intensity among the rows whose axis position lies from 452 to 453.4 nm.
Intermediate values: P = 457.50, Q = 452.70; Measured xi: 4.80 nm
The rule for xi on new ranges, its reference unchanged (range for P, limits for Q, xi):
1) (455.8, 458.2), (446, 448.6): 10.80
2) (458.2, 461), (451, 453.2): 8.10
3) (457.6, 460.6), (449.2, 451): 9.90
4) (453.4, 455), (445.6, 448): 7.50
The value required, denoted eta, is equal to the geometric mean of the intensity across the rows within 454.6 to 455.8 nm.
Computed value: 5.94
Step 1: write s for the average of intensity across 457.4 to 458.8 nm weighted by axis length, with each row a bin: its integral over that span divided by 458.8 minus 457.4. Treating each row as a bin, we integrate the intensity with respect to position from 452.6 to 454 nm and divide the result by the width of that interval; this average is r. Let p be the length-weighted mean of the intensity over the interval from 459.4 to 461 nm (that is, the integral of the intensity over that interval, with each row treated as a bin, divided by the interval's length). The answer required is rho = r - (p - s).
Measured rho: 5.87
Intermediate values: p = 6.10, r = 6.00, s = 5.97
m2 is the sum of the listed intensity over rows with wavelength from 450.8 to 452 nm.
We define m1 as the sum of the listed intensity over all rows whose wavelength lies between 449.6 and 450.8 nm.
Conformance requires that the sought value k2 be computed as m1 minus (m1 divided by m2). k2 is 23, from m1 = 24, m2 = 24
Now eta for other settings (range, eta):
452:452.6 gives 5.95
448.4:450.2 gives 5.95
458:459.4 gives 5.83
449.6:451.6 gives 6.02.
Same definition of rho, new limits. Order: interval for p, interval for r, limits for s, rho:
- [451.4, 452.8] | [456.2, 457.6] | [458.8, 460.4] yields 5.96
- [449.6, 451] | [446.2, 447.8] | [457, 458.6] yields 6.17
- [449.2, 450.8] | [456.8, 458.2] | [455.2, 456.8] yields 6.14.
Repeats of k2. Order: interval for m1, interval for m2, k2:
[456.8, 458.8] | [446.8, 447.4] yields 39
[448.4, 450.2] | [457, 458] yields 34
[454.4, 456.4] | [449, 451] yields 41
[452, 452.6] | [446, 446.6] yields 11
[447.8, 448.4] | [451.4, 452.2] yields 11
